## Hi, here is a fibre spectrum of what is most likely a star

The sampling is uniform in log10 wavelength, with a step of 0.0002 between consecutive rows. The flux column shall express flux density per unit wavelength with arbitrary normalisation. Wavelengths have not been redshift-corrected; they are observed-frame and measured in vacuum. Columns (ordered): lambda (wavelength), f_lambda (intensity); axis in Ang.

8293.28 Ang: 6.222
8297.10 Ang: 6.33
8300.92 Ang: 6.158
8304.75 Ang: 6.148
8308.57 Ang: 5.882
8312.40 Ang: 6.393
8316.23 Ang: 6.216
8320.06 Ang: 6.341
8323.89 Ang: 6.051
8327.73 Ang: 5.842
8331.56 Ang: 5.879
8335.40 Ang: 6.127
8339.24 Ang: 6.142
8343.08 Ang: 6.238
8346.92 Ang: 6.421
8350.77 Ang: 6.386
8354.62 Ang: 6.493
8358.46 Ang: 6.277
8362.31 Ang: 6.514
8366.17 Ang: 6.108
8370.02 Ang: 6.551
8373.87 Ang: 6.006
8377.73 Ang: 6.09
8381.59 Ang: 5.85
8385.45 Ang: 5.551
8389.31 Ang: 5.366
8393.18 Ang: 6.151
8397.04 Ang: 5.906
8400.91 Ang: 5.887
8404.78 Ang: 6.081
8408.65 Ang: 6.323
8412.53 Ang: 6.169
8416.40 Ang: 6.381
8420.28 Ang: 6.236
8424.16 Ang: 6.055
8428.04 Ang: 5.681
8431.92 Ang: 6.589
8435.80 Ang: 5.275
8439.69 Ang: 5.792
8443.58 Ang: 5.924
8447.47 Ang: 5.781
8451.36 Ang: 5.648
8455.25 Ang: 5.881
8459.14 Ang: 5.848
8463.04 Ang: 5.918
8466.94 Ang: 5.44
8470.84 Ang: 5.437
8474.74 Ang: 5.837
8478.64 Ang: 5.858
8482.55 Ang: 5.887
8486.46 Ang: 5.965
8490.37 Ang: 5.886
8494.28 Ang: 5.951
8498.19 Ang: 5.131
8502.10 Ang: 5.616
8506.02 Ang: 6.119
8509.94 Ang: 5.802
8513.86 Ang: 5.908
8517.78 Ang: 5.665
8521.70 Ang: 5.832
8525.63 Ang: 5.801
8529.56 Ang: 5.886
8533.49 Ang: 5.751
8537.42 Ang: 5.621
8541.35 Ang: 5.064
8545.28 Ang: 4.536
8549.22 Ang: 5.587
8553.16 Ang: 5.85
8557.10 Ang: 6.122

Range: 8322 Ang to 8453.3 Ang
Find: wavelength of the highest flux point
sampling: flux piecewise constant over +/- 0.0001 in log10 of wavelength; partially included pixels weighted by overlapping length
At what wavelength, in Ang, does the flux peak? 8431.92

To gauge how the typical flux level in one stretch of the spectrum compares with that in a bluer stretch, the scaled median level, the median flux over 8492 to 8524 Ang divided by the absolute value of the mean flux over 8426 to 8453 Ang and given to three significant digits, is 1.00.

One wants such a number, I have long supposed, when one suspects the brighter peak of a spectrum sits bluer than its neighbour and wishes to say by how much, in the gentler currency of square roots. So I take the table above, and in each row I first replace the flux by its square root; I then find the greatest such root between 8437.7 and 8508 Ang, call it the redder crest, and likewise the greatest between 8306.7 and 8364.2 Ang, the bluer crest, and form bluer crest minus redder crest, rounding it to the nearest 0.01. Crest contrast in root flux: 0.08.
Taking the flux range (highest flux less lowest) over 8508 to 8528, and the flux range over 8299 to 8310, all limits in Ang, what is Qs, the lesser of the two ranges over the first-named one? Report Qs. 1.0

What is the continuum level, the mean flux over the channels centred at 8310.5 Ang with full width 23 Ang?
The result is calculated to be 6.19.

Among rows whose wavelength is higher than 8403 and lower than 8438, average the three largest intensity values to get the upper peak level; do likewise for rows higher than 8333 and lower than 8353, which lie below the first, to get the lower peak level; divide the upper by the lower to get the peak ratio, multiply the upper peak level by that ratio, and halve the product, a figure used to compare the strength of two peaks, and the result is 3.26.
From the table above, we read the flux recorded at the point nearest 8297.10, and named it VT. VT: 6.33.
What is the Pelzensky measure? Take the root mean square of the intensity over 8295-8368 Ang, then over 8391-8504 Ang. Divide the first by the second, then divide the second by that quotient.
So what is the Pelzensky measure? 5.58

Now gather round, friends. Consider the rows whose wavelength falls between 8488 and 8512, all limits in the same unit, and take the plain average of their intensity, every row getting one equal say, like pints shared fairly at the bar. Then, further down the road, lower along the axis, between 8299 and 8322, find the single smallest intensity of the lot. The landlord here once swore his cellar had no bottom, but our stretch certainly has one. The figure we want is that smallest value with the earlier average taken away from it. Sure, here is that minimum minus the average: 0.1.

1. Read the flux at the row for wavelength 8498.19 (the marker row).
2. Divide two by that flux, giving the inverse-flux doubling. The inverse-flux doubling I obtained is 0.390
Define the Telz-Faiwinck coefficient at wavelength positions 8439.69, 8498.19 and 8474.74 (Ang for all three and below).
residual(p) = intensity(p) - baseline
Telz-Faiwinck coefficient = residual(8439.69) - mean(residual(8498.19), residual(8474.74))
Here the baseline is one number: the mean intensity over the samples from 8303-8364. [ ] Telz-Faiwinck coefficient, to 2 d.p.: 0.31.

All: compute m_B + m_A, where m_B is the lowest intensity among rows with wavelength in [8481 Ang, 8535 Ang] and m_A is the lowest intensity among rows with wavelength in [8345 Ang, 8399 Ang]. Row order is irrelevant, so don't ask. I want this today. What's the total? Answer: 10.5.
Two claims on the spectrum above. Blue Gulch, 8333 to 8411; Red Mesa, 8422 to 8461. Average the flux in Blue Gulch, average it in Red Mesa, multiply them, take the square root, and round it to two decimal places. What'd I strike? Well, 5.98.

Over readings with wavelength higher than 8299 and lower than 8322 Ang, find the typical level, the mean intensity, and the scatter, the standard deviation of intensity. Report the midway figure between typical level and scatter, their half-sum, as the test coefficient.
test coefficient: 3.18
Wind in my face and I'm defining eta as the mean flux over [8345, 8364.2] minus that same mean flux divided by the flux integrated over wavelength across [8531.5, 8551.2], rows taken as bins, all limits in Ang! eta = 6.4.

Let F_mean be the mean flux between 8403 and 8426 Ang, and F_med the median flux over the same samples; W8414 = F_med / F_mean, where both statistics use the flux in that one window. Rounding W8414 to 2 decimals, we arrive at 1.00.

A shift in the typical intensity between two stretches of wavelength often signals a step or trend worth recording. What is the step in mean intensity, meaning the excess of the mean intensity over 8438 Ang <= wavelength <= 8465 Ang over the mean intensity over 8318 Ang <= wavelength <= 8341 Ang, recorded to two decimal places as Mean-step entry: -0.24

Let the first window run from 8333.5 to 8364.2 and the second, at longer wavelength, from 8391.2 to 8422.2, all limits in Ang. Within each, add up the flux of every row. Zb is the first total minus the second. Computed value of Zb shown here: 1.5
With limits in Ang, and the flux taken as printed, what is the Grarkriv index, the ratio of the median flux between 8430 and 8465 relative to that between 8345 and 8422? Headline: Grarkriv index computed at 0.949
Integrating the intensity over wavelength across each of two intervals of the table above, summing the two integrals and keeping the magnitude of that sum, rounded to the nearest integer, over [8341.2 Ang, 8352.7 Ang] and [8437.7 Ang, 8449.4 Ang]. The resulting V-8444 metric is 141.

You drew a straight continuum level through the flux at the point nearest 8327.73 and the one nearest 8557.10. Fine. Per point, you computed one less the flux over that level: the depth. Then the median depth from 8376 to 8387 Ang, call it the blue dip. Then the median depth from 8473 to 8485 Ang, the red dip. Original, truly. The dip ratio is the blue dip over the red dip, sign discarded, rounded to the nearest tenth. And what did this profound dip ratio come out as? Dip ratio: 0.4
